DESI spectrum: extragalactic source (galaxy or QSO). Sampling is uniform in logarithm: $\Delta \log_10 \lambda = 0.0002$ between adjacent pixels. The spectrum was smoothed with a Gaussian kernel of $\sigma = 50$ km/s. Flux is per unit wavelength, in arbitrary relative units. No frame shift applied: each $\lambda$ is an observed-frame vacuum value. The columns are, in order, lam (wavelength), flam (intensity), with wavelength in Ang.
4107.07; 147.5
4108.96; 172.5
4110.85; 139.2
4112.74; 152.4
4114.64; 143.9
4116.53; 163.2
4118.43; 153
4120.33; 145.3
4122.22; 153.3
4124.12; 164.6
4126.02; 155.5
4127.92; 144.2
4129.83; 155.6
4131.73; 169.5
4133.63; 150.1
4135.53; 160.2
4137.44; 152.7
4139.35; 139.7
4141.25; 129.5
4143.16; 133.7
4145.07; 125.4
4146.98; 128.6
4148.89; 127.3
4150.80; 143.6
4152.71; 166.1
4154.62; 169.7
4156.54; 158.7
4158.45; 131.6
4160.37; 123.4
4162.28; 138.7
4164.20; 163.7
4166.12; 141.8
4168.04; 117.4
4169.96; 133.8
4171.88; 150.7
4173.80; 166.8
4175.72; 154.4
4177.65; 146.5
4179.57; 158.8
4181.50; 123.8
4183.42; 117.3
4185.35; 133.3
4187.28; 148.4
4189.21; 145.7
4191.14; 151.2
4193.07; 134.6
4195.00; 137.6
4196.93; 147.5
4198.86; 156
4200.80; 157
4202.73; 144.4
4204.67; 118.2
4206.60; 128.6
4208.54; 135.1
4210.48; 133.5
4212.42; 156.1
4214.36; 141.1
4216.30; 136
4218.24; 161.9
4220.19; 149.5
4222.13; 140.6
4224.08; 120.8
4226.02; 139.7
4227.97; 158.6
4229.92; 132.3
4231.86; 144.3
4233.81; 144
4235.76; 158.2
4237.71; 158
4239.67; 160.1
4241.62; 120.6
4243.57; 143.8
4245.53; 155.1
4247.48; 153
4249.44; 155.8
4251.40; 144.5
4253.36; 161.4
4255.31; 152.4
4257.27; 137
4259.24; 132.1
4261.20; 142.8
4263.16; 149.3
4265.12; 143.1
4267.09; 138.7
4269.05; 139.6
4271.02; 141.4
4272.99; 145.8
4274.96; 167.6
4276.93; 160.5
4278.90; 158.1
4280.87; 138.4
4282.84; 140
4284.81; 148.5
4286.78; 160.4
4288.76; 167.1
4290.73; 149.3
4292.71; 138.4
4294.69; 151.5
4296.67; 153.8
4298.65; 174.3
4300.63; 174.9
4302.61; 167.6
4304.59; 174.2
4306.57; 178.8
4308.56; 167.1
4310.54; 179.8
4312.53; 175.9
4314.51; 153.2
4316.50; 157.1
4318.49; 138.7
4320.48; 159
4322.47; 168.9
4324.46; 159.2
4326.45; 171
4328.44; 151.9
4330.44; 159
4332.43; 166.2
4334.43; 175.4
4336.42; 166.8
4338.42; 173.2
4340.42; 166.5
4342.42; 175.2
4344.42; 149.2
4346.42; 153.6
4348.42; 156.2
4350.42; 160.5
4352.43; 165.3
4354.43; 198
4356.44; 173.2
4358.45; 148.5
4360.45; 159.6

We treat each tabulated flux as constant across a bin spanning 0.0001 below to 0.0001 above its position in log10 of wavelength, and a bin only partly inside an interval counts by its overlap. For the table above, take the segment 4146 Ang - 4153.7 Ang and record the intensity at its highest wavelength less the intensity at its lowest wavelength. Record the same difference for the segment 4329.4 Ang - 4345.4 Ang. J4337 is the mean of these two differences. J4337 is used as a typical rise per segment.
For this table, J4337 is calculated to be 14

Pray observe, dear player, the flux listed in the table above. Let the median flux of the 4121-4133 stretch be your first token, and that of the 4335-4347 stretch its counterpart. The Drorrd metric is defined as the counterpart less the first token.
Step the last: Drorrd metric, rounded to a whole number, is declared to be 11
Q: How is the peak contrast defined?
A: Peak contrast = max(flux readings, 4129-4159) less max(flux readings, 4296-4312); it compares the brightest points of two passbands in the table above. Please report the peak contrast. -10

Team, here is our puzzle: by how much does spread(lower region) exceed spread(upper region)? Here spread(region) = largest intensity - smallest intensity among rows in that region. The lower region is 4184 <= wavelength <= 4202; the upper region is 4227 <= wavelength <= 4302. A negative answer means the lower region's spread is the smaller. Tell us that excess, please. -31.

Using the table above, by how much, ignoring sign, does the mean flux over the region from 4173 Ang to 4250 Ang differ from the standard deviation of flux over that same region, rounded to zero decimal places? 131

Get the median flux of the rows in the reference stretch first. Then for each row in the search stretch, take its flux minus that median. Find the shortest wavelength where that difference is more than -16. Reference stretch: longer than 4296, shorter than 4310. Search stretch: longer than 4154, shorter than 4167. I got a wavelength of 4154.62 Ang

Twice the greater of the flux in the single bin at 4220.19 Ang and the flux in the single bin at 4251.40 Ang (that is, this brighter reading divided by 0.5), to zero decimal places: 299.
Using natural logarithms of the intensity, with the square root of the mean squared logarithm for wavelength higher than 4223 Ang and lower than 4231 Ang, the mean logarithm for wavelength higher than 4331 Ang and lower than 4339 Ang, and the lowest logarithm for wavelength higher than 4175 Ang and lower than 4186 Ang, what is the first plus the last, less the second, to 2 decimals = 4.55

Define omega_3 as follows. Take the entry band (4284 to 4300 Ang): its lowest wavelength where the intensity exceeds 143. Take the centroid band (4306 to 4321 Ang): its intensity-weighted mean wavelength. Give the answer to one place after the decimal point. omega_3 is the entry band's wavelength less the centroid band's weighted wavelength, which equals -28.4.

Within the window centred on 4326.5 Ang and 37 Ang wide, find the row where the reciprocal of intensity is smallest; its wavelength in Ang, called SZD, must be 4310.54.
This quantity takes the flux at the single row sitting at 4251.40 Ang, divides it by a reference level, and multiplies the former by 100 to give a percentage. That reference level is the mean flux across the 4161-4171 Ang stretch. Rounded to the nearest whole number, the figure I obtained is 104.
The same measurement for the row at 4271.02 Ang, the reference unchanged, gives 102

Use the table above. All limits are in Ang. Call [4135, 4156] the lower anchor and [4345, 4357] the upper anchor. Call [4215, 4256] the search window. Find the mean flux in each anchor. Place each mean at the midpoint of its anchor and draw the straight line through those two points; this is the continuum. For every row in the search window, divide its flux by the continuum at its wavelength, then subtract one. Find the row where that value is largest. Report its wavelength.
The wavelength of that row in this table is 4218.24 Ang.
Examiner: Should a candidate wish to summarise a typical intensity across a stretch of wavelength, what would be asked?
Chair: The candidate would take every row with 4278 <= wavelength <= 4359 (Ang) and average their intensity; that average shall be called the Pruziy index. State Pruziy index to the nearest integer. 162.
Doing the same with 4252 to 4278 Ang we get 147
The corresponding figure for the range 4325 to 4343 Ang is 167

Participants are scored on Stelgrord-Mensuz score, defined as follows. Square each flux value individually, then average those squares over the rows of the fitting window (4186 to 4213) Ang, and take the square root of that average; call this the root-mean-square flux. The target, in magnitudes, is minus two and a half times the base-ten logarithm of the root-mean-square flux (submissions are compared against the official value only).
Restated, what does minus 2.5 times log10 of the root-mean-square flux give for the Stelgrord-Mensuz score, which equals -5.39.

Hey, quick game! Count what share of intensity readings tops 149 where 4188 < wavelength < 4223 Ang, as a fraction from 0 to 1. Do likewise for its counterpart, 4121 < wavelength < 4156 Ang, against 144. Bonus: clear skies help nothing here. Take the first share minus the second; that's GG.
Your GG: -0.28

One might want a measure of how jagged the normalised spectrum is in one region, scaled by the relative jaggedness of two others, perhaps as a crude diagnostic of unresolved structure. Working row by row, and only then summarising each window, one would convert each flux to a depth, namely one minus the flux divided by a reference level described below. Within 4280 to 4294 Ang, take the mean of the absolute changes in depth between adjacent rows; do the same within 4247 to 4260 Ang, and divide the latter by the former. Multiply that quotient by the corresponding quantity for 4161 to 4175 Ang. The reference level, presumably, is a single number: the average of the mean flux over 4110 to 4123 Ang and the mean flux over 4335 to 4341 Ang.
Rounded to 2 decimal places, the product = 0.13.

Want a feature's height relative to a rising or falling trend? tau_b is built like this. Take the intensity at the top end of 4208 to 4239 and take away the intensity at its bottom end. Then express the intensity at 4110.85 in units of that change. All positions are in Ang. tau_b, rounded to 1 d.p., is 6.1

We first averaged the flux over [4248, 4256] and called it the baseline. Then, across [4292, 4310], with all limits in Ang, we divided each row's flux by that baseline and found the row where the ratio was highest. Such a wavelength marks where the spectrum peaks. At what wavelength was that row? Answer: 4306.57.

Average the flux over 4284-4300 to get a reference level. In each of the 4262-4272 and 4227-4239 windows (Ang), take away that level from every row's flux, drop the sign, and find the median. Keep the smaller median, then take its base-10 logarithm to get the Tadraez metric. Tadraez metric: 0.85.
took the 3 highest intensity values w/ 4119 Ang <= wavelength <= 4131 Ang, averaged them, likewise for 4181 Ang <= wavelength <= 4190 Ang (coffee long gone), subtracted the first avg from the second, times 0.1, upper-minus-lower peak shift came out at -1.6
